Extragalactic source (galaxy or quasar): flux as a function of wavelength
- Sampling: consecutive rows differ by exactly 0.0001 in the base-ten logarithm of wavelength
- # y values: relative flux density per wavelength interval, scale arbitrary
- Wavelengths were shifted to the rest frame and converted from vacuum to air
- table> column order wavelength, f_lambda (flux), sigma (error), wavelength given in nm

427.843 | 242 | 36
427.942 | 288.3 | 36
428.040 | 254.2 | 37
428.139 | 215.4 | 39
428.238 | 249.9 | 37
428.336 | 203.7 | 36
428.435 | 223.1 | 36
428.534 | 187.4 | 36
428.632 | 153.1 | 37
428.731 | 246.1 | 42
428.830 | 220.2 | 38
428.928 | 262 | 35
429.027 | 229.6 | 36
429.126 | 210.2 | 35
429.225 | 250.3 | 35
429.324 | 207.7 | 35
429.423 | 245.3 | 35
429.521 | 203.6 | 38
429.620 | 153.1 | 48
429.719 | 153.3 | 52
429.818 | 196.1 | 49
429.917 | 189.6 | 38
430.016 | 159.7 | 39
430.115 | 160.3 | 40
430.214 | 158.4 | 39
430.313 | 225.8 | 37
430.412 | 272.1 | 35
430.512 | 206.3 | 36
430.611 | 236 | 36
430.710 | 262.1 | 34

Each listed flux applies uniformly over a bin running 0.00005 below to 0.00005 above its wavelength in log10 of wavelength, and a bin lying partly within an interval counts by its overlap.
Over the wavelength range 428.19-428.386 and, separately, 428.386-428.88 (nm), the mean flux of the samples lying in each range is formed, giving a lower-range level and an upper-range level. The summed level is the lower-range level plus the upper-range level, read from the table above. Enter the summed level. 433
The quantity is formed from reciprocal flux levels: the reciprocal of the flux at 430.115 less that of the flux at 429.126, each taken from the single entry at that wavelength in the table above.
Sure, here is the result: 0.0015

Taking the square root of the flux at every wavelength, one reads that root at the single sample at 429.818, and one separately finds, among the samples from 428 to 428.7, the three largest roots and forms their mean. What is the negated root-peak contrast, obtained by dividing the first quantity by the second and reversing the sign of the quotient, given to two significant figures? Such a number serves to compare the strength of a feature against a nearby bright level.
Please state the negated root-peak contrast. -0.90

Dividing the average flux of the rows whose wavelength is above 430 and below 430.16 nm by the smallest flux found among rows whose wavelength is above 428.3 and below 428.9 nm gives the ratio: 1.05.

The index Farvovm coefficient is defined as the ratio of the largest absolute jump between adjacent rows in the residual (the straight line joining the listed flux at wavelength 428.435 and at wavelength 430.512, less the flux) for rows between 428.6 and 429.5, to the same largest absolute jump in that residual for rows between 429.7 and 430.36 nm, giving 1.4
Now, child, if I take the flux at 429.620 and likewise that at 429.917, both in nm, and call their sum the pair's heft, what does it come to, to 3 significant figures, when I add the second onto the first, 343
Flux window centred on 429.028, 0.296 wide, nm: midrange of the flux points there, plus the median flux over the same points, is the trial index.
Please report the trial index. 466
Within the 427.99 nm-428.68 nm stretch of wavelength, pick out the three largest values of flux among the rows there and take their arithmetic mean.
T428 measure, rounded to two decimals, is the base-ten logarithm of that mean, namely 2.38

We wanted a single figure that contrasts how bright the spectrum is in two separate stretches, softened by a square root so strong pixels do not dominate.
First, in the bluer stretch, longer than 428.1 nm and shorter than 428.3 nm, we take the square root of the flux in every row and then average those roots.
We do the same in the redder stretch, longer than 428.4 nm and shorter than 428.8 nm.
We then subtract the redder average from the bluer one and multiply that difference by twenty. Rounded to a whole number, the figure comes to 21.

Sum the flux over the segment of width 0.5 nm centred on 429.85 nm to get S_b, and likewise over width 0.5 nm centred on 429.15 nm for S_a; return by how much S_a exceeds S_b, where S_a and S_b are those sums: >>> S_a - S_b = 308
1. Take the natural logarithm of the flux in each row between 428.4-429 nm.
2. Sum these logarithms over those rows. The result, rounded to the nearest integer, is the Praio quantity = 32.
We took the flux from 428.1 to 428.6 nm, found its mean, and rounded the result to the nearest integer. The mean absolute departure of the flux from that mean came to 16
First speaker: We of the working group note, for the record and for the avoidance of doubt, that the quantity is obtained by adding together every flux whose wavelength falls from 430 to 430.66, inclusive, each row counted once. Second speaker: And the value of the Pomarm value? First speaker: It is 1419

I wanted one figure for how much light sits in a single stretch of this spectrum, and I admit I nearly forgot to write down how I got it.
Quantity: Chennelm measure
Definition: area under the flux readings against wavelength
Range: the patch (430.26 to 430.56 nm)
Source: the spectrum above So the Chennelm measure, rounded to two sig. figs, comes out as 70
